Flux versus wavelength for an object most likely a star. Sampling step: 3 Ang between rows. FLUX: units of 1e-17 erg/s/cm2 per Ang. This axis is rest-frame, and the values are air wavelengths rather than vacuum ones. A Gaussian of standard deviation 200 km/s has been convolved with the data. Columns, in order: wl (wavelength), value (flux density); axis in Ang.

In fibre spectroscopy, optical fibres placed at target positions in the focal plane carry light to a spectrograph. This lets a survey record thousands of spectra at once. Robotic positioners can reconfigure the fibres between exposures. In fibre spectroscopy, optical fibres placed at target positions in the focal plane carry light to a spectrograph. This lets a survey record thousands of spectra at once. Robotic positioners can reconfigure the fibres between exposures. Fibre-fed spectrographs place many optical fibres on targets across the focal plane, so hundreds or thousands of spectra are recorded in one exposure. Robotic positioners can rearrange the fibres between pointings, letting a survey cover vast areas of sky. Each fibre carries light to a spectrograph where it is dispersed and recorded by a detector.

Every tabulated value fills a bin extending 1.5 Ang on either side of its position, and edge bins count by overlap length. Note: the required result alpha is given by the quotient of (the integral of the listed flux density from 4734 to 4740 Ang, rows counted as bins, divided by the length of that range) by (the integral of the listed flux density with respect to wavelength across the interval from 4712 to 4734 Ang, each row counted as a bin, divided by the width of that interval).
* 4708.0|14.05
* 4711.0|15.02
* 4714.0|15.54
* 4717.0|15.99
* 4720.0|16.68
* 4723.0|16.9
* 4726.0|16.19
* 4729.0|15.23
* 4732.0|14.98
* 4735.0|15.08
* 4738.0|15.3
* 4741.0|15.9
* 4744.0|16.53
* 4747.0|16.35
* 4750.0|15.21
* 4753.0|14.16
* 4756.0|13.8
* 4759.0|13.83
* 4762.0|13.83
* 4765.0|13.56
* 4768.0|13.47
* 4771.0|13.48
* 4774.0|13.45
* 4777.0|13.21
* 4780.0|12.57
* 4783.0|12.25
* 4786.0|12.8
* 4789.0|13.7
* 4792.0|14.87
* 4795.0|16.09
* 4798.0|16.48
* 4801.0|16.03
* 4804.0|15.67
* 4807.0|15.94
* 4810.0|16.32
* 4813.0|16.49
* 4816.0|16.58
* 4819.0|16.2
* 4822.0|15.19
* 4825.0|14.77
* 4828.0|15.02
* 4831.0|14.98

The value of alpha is 0.96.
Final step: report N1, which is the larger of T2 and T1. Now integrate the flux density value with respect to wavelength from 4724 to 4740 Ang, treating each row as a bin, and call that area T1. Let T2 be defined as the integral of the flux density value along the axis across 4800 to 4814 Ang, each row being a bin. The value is 247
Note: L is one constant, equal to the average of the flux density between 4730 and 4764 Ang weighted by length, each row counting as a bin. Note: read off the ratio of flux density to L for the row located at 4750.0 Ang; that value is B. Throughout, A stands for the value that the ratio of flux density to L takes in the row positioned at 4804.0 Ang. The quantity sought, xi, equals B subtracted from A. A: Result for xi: 0.03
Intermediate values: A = 1.05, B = 1.02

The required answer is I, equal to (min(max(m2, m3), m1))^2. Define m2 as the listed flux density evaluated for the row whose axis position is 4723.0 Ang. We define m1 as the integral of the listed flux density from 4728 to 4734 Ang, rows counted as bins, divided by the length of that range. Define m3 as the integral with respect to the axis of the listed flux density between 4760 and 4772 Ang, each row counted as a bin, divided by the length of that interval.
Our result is 228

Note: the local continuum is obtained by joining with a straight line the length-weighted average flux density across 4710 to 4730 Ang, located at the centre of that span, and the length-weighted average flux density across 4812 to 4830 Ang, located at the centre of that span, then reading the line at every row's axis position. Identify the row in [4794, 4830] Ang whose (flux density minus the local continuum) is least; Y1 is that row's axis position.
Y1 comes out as 4825.0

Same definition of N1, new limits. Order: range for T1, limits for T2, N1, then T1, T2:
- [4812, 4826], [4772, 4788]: 222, 222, 206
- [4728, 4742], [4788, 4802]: 217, 214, 217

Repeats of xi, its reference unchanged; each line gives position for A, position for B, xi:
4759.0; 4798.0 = -0.18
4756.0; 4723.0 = -0.21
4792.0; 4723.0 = -0.14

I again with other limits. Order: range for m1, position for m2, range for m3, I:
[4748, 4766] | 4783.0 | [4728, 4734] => 200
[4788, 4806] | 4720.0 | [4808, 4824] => 241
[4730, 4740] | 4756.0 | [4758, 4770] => 190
